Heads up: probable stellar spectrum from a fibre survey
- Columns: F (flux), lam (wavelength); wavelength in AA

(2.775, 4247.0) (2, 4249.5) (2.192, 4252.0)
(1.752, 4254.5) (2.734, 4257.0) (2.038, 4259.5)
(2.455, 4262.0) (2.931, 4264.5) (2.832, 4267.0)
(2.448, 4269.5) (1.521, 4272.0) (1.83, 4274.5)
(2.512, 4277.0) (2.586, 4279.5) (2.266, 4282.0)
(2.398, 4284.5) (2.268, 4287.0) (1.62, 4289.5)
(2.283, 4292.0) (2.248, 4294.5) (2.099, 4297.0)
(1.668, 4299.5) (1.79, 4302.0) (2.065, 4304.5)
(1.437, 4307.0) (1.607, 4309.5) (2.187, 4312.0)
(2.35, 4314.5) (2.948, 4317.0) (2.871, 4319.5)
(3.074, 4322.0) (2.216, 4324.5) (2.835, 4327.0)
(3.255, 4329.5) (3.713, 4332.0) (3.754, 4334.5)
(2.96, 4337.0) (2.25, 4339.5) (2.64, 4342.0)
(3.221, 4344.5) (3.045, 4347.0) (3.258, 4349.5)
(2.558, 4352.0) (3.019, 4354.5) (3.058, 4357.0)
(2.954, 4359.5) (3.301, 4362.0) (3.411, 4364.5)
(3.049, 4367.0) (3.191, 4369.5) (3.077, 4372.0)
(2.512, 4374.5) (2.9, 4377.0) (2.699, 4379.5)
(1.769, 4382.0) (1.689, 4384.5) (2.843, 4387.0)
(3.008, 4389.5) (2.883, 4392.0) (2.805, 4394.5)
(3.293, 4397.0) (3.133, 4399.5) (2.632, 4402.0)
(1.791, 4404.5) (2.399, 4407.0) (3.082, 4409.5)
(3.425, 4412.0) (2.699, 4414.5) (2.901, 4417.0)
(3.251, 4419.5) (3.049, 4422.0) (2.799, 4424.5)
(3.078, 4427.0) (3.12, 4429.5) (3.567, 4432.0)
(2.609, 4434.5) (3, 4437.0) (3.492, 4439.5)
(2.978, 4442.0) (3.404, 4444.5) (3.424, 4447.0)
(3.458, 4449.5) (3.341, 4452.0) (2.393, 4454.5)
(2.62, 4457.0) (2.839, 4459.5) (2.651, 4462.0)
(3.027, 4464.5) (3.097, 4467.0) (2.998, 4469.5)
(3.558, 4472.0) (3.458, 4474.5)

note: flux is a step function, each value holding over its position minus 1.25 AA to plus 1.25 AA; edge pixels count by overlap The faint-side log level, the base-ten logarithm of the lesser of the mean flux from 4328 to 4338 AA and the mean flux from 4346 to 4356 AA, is 0.473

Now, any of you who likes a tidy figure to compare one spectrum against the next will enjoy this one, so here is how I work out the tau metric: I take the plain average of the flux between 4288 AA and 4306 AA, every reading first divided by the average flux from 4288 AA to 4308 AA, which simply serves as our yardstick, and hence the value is 1.03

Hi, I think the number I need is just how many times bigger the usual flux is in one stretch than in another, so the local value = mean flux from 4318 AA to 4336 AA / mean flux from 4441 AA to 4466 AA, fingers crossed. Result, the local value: 1.03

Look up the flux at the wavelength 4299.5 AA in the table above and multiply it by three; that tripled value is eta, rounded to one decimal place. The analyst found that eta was 5.0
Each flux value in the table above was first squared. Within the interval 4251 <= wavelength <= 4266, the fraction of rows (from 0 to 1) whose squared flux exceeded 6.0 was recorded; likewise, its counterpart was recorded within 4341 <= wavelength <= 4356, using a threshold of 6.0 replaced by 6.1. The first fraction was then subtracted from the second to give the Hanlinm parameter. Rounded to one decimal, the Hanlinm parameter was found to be 0.5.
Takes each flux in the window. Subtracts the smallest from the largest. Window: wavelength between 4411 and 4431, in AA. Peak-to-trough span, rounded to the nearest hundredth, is 0.73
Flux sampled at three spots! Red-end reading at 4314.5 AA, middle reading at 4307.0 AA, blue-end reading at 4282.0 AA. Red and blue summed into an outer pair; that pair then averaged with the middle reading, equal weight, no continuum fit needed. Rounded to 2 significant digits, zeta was 3.0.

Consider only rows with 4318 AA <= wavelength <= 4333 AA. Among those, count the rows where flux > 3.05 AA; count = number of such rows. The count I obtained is 3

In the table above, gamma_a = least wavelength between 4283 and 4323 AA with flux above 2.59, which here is 4317.0 AA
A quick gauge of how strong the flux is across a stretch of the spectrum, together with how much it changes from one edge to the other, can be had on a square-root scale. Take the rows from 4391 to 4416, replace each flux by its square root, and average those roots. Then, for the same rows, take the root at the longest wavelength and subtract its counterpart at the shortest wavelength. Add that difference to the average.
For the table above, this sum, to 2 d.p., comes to 1.62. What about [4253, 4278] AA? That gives 1.77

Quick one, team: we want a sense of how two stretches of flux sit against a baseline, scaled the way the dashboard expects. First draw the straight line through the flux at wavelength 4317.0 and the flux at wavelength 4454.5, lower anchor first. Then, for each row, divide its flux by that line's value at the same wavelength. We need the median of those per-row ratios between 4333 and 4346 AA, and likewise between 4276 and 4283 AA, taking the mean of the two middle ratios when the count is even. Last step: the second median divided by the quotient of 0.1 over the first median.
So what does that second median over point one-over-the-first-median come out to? 8.3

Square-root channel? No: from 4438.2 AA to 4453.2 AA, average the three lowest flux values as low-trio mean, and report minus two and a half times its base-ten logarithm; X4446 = -1.28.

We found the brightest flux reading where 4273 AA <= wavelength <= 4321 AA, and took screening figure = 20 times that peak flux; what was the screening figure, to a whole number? 59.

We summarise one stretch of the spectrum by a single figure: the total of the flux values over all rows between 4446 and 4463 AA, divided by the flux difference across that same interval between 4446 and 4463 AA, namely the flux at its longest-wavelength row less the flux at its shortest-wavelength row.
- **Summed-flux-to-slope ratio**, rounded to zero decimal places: -27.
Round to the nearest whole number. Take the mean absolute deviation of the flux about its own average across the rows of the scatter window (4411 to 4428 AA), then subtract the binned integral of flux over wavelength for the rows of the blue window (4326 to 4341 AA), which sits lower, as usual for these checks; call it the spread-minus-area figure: -47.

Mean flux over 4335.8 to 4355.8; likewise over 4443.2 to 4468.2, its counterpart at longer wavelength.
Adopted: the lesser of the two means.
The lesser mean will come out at 2.9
